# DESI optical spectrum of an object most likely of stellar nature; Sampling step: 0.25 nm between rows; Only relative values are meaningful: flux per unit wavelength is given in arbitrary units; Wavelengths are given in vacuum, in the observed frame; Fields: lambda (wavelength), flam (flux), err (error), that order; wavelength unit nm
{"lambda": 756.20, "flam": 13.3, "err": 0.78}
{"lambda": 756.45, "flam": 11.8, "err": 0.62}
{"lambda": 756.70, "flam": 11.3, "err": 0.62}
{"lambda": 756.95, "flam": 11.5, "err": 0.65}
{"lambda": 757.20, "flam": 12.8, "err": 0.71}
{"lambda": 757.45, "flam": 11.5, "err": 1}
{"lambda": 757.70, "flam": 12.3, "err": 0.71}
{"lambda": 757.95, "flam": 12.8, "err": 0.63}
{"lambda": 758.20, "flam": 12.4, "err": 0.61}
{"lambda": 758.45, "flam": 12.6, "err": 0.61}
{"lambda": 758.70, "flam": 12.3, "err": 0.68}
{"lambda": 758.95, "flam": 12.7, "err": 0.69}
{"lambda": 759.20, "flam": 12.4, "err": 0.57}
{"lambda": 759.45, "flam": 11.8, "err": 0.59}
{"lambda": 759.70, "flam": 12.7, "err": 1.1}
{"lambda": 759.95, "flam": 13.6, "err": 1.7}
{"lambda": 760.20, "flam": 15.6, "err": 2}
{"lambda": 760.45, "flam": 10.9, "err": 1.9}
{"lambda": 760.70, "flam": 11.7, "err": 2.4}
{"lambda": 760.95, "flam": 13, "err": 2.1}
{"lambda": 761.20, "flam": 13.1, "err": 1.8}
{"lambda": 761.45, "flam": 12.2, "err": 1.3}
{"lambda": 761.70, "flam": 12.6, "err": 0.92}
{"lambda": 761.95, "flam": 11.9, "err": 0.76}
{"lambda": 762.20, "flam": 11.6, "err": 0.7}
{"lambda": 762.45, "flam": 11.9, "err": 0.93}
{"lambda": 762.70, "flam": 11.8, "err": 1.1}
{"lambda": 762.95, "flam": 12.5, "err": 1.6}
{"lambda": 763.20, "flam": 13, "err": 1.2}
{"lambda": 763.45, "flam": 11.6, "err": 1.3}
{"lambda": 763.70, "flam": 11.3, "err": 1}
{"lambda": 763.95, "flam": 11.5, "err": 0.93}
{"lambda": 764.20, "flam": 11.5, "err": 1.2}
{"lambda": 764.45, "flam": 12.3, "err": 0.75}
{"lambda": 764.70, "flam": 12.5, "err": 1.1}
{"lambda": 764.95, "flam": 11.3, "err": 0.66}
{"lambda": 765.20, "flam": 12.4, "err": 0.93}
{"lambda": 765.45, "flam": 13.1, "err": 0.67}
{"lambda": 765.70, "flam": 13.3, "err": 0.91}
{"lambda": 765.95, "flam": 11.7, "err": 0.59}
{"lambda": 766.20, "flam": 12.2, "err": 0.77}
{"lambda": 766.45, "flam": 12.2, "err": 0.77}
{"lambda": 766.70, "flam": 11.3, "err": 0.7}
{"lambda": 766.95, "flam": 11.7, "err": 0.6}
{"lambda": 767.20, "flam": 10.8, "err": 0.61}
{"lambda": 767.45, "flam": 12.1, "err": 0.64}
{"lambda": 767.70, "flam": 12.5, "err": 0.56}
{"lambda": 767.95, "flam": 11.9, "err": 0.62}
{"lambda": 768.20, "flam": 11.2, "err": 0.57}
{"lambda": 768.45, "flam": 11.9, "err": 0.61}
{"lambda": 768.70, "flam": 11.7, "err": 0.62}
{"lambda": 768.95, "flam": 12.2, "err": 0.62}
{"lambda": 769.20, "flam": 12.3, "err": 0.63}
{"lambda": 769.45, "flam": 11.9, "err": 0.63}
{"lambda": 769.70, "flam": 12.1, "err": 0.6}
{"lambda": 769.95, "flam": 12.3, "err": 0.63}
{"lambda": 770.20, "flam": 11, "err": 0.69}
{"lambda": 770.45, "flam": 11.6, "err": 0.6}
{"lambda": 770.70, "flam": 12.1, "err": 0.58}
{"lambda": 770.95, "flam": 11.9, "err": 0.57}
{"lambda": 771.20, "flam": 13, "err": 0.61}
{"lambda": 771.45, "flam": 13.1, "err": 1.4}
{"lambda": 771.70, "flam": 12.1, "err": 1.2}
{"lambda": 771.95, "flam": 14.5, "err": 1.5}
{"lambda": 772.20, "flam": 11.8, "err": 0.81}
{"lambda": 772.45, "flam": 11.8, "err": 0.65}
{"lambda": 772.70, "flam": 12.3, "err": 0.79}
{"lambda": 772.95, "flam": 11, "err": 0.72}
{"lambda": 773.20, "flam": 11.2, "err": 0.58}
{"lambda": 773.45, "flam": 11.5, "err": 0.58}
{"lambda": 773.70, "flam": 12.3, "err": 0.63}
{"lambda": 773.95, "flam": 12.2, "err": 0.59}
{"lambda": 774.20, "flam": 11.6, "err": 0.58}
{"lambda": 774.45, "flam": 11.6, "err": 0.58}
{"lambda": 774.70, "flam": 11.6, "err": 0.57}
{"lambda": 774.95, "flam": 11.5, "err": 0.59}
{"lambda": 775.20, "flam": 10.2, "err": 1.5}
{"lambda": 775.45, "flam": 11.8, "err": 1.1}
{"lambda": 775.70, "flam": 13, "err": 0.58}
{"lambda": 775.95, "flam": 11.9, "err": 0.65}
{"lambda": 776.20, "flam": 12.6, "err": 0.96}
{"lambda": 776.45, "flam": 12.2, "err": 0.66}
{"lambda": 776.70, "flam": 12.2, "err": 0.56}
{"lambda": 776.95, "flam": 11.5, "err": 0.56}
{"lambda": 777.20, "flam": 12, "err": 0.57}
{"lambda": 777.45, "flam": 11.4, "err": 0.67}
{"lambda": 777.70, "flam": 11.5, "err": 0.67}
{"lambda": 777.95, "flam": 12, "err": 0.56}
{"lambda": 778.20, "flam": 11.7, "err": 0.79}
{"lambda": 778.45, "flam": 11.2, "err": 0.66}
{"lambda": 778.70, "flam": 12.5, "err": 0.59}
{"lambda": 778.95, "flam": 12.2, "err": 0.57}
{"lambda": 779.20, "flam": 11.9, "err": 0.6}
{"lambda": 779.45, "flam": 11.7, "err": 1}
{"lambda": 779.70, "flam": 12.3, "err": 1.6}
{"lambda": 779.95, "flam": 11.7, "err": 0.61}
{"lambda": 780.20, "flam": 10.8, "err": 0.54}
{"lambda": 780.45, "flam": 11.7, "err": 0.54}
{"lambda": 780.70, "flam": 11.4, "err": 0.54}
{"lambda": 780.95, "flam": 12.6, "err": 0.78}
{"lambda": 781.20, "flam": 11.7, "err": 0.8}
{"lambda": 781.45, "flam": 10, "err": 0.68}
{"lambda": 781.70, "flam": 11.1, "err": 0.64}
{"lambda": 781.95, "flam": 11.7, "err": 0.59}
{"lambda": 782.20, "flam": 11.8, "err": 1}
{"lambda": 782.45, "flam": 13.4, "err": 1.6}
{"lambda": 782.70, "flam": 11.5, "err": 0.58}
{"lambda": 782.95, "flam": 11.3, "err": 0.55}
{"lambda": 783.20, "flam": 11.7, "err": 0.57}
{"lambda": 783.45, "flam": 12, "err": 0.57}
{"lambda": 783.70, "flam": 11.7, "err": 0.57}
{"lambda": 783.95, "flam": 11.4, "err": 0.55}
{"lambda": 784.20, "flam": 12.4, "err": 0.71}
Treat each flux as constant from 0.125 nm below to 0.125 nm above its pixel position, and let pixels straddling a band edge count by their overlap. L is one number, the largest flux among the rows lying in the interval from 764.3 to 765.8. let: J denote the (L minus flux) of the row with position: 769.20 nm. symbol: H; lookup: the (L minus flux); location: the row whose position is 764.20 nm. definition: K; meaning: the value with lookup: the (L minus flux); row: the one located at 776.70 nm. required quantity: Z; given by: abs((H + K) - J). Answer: 1.90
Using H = 1.80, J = 1.00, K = 1.10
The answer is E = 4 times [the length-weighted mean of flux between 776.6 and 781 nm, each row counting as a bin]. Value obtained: 47.1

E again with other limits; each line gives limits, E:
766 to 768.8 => 47.1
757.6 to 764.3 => 49.4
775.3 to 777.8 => 48.0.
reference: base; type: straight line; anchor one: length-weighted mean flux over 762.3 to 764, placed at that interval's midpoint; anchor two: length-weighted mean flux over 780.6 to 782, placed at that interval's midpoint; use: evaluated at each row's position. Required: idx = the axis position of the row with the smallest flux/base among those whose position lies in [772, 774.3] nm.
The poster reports 772.95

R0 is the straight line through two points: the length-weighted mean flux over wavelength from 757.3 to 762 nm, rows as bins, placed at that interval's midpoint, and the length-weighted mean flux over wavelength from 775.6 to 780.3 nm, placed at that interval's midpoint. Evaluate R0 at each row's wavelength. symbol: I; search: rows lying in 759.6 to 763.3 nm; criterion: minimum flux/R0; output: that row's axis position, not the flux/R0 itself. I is 760.45 nm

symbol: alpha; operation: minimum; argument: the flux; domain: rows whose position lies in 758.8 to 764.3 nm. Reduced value 10.9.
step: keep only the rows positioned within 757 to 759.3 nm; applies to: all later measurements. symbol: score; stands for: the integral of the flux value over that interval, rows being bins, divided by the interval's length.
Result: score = 12.4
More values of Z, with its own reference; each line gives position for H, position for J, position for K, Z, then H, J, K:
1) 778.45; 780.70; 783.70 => 1.80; 2.10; 1.90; 1.60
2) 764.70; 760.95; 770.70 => 1.70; 0.80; 0.30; 1.20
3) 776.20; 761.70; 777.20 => 1.30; 0.70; 0.70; 1.30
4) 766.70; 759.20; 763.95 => 2.90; 2.00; 0.90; 1.80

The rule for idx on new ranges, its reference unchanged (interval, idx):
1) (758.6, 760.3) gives 759.45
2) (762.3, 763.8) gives 763.70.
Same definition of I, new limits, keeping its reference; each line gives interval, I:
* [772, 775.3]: 775.20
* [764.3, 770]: 767.20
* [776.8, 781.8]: 781.45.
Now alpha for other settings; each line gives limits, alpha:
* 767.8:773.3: 11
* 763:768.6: 10.8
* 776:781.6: 10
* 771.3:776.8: 10.2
